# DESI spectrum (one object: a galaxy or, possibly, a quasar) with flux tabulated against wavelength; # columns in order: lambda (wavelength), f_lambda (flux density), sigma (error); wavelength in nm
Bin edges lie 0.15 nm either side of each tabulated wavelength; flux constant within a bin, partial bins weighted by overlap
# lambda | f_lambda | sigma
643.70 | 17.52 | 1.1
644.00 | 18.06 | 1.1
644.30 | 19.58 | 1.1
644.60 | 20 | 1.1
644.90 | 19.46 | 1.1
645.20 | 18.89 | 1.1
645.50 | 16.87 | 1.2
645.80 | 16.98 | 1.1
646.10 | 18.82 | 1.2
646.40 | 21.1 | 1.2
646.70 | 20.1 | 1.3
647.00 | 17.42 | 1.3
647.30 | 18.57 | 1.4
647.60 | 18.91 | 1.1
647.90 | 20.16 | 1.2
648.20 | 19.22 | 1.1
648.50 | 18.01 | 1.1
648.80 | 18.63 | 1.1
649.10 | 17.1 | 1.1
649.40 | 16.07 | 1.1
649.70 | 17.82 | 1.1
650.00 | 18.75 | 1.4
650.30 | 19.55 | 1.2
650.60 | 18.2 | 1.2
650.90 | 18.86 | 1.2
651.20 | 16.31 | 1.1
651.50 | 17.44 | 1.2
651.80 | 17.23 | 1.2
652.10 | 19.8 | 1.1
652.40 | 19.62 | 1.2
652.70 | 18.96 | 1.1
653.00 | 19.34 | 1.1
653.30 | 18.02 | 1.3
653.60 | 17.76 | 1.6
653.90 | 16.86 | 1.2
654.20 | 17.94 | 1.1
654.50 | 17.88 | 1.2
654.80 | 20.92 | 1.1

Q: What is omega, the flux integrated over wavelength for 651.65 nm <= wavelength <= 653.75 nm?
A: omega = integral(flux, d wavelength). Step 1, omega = 39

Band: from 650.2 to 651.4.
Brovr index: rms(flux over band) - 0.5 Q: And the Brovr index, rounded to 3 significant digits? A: 17.8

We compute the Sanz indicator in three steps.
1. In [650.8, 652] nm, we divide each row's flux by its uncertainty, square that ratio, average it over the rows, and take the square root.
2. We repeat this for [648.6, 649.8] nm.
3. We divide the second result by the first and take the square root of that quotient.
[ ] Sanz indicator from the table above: 1.03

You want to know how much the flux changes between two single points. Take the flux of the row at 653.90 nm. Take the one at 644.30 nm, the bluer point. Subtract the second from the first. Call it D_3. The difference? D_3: -2.7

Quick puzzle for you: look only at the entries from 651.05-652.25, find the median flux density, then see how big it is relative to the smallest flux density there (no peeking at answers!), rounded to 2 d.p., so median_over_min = 1.06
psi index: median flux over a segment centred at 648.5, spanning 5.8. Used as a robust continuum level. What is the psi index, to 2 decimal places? 18.63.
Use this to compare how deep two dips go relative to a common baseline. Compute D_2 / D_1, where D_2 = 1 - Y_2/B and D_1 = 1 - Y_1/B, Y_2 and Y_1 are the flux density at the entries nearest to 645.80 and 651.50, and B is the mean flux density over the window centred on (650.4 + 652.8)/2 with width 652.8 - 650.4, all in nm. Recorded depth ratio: 1.53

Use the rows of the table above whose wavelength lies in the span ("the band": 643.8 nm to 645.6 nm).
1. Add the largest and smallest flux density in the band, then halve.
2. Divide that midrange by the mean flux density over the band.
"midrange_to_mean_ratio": 0.98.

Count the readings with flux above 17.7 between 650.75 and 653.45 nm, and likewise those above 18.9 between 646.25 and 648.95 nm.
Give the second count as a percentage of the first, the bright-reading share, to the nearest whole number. 83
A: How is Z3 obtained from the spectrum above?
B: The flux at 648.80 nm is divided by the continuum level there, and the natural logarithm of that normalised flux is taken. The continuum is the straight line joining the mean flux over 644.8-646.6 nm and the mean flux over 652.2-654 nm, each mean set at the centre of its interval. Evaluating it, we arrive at 0.00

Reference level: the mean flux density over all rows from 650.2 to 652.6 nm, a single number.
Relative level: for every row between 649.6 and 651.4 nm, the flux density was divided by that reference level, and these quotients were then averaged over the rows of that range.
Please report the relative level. 0.993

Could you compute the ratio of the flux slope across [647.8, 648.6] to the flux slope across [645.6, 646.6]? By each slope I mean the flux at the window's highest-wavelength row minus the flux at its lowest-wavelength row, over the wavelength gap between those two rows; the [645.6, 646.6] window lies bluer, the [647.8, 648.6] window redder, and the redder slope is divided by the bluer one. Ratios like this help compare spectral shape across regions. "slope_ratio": -0.52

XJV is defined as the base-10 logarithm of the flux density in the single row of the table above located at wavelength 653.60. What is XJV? 1.25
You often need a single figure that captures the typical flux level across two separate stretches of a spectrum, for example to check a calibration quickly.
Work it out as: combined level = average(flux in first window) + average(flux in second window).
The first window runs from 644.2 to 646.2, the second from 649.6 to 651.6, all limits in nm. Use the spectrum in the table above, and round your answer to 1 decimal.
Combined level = 36.8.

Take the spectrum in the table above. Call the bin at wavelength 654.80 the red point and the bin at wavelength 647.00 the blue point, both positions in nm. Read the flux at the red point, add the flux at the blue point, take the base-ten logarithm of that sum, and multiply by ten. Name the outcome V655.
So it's 15.84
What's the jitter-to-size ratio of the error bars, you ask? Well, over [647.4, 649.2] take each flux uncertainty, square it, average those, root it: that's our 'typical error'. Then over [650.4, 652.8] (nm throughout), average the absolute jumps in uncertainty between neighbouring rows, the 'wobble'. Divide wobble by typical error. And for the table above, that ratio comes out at 0.064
